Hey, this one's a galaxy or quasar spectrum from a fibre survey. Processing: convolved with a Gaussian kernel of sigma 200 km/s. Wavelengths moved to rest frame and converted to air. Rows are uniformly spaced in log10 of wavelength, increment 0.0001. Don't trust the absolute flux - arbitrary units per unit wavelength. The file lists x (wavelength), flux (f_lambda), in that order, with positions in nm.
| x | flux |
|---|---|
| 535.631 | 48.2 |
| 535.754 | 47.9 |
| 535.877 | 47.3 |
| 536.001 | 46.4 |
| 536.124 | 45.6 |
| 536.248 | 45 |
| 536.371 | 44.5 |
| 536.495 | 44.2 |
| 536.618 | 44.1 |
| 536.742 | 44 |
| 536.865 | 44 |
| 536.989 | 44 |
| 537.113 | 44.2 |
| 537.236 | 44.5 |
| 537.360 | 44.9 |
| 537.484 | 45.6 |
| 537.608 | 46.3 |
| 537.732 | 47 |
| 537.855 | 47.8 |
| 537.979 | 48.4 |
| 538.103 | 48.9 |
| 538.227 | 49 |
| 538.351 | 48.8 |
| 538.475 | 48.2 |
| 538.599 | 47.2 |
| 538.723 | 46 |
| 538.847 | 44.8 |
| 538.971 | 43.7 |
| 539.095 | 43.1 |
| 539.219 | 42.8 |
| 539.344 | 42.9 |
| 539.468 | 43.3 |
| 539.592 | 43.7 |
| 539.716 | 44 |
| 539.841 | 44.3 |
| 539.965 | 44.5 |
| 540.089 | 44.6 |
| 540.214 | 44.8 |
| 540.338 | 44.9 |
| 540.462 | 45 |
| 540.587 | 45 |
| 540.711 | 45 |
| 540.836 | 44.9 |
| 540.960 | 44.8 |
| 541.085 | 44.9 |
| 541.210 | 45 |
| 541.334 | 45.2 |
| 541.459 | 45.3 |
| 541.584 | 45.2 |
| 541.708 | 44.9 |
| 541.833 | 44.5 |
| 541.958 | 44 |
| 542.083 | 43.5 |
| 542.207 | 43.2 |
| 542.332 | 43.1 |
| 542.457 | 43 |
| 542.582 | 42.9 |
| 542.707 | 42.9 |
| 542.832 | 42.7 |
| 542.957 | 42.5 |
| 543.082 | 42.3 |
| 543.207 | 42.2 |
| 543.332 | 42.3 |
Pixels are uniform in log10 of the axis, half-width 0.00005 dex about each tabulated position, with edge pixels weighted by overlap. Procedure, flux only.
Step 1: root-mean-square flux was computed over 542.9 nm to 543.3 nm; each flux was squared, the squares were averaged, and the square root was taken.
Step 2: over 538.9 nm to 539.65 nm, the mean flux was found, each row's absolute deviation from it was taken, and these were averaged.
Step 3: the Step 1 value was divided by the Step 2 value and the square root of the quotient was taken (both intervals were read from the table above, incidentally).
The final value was 12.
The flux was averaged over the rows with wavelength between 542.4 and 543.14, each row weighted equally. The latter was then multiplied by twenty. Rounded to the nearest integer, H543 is 854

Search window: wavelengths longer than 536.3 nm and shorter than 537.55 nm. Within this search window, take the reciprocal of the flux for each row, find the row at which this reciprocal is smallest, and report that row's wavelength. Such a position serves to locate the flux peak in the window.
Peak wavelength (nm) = 537.484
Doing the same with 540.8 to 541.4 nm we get 541.334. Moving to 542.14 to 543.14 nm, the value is 542.207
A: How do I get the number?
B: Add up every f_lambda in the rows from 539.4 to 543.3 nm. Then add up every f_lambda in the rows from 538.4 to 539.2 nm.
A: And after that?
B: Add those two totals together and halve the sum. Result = 820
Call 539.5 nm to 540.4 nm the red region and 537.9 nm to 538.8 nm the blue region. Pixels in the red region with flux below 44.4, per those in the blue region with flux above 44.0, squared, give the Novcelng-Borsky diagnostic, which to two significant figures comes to 0.18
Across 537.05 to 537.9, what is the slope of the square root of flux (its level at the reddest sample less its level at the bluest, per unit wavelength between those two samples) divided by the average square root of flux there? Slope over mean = 0.053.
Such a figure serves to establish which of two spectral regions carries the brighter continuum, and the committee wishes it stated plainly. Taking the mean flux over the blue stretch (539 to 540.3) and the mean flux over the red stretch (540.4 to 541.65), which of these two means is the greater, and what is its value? 45.0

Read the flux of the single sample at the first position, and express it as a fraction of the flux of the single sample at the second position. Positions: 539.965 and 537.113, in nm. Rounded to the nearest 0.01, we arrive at 1.01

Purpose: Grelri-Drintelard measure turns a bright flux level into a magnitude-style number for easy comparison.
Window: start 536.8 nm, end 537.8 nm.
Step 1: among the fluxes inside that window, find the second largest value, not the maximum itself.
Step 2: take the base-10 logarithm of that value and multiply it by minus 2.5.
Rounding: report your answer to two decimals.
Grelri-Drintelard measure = -4.16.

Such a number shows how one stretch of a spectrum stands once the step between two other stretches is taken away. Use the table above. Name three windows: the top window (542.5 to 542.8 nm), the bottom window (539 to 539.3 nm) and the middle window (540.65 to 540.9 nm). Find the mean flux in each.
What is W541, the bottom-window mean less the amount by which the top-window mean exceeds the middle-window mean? 45.0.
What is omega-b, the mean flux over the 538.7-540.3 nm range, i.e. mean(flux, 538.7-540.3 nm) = 44.0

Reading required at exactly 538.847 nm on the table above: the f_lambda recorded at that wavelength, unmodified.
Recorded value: 44.8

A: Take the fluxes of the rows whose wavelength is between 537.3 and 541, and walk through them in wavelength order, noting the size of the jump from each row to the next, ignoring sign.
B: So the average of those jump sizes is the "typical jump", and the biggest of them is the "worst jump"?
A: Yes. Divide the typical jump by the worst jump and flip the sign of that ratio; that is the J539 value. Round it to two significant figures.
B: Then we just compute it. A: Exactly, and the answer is -0.36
